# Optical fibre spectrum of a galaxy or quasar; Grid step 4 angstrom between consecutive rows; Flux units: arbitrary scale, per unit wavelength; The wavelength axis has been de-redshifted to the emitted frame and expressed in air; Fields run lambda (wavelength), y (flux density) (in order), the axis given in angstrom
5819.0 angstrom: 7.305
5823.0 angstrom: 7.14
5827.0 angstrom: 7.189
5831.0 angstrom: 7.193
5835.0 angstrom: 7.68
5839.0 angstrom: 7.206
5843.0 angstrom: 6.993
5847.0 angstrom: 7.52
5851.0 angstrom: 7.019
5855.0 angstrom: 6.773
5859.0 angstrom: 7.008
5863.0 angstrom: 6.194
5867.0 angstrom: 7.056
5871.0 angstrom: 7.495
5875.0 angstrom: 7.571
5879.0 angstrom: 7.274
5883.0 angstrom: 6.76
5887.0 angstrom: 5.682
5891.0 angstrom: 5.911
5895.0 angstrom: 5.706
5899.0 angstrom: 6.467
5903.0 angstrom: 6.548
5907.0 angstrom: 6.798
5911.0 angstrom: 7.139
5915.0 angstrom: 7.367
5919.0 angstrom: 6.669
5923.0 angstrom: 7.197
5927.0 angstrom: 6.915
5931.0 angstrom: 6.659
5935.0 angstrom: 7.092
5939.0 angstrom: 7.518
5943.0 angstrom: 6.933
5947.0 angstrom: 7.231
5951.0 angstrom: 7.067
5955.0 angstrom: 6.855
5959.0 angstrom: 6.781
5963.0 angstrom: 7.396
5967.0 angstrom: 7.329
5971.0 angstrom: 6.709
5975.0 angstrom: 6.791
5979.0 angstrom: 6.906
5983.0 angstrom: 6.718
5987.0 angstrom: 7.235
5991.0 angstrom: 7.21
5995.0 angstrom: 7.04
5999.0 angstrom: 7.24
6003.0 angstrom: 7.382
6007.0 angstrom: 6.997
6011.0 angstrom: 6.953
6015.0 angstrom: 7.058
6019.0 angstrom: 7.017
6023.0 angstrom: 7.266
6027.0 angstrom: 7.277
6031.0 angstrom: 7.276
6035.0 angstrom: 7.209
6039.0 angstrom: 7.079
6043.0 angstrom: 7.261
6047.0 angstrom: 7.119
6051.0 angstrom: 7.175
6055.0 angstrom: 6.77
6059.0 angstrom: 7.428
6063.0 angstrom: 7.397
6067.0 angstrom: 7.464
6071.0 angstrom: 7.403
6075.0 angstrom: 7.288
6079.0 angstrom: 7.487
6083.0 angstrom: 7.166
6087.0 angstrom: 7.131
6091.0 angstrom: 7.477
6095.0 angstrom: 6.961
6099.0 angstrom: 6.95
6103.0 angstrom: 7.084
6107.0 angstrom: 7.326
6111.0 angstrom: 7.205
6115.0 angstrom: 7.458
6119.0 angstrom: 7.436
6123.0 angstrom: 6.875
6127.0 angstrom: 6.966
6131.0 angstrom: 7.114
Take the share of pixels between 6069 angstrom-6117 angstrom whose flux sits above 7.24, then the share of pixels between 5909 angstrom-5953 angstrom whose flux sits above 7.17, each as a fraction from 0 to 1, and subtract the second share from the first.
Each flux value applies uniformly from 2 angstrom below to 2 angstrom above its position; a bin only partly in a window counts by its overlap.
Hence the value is 0.14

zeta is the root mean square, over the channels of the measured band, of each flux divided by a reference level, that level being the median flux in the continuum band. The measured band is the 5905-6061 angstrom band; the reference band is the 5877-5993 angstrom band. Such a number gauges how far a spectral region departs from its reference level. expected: 1.03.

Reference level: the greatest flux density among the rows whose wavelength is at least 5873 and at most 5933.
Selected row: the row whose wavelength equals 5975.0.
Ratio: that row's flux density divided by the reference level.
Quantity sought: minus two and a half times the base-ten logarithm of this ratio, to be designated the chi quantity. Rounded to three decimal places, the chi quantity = 0.118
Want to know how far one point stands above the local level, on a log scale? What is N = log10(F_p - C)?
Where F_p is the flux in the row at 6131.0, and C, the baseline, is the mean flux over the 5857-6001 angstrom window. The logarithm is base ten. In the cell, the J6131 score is -0.67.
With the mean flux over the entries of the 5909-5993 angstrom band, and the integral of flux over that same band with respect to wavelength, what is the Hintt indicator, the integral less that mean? 584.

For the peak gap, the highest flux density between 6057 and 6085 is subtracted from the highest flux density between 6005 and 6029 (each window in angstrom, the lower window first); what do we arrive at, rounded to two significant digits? -0.21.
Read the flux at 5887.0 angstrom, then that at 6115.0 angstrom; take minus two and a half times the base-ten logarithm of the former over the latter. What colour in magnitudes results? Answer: 0.30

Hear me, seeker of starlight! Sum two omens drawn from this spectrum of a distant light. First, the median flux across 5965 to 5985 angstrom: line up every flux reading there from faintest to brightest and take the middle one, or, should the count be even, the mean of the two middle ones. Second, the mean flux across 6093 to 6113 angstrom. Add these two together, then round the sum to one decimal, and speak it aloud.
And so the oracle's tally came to 13.9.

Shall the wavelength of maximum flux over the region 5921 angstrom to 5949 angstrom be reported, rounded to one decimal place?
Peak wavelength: 5939.0 angstrom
